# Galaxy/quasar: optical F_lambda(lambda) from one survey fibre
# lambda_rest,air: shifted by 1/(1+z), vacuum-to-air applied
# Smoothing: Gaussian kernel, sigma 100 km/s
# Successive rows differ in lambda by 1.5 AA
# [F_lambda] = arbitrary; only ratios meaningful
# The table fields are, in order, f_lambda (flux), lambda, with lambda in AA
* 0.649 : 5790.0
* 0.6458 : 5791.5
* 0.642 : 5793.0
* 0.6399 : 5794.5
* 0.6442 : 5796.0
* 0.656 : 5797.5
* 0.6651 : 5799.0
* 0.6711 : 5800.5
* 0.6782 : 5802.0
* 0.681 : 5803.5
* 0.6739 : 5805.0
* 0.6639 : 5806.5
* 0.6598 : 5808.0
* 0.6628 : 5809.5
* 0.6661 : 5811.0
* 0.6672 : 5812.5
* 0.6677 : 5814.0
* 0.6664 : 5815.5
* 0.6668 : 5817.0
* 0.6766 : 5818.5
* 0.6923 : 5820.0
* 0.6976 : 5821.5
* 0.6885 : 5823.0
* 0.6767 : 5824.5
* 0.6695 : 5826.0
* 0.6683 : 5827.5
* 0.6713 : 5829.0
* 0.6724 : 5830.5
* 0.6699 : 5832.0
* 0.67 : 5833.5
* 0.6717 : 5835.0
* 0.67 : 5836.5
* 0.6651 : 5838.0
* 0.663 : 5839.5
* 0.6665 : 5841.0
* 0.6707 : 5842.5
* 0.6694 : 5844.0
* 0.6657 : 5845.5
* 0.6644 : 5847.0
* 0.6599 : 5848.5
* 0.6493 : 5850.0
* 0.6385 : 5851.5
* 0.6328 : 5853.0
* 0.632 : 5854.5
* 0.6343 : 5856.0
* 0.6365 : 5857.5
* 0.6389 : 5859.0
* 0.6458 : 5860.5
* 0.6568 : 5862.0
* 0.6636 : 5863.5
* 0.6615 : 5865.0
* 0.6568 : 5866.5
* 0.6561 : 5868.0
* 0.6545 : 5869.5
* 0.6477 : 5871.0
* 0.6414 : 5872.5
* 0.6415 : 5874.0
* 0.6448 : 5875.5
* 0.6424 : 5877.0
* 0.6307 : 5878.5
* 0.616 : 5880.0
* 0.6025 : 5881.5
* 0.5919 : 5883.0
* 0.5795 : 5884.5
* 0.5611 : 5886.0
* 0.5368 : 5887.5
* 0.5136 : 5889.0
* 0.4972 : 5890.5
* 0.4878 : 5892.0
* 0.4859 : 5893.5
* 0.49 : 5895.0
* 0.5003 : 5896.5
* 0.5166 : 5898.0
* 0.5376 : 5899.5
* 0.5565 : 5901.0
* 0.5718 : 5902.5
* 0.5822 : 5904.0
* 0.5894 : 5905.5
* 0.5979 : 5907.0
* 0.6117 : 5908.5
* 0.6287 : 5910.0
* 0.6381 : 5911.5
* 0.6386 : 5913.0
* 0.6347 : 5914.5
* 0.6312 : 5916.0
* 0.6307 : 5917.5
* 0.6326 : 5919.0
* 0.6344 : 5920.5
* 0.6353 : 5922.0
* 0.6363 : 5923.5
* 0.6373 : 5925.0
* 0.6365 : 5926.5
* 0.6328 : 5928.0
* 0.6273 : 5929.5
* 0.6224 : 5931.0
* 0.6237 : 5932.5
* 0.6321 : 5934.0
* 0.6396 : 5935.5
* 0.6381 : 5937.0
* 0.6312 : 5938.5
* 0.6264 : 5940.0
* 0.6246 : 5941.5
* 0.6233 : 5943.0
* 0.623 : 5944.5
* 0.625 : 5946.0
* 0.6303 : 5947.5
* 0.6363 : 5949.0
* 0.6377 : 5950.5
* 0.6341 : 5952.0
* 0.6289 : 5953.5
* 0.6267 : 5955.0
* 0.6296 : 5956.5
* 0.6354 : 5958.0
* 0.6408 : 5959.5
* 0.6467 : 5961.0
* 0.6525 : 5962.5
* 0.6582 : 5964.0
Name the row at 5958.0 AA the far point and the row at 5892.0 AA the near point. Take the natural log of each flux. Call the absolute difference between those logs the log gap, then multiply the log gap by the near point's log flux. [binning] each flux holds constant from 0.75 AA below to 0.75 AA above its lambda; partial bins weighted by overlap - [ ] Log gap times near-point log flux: -0.19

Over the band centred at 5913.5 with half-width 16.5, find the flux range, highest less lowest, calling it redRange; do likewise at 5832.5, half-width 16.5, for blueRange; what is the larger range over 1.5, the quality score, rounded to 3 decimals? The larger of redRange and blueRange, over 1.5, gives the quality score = 0.081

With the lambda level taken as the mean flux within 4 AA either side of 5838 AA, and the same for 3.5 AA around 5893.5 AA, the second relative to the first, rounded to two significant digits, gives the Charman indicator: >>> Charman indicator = 0.74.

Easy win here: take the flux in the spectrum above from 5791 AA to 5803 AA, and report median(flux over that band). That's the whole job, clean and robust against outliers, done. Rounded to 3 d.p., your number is 0.651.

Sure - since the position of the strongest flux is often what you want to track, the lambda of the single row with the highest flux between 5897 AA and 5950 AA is 5935.5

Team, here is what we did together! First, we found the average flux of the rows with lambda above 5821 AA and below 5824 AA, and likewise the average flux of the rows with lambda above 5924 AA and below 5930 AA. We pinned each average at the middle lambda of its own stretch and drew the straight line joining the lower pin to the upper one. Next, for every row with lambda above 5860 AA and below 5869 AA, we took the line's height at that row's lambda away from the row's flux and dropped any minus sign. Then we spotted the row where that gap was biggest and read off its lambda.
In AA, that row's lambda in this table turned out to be 5860.5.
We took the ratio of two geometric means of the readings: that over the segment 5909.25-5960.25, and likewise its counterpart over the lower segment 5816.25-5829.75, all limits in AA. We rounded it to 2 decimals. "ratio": 0.93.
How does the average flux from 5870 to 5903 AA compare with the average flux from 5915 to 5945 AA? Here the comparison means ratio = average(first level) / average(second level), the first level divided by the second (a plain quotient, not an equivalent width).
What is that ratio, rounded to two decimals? 0.90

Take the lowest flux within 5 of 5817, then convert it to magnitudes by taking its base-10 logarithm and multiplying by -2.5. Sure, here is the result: 0.441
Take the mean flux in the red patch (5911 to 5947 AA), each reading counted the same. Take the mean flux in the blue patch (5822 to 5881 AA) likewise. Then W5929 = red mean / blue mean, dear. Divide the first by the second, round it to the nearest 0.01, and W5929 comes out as 0.96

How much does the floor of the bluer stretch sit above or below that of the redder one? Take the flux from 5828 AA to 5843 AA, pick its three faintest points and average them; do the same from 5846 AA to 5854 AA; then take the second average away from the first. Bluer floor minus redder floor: 0.025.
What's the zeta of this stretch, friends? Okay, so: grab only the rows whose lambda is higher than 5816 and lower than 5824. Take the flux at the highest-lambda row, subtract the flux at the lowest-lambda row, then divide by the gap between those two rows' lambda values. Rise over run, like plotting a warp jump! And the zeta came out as 0.0036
